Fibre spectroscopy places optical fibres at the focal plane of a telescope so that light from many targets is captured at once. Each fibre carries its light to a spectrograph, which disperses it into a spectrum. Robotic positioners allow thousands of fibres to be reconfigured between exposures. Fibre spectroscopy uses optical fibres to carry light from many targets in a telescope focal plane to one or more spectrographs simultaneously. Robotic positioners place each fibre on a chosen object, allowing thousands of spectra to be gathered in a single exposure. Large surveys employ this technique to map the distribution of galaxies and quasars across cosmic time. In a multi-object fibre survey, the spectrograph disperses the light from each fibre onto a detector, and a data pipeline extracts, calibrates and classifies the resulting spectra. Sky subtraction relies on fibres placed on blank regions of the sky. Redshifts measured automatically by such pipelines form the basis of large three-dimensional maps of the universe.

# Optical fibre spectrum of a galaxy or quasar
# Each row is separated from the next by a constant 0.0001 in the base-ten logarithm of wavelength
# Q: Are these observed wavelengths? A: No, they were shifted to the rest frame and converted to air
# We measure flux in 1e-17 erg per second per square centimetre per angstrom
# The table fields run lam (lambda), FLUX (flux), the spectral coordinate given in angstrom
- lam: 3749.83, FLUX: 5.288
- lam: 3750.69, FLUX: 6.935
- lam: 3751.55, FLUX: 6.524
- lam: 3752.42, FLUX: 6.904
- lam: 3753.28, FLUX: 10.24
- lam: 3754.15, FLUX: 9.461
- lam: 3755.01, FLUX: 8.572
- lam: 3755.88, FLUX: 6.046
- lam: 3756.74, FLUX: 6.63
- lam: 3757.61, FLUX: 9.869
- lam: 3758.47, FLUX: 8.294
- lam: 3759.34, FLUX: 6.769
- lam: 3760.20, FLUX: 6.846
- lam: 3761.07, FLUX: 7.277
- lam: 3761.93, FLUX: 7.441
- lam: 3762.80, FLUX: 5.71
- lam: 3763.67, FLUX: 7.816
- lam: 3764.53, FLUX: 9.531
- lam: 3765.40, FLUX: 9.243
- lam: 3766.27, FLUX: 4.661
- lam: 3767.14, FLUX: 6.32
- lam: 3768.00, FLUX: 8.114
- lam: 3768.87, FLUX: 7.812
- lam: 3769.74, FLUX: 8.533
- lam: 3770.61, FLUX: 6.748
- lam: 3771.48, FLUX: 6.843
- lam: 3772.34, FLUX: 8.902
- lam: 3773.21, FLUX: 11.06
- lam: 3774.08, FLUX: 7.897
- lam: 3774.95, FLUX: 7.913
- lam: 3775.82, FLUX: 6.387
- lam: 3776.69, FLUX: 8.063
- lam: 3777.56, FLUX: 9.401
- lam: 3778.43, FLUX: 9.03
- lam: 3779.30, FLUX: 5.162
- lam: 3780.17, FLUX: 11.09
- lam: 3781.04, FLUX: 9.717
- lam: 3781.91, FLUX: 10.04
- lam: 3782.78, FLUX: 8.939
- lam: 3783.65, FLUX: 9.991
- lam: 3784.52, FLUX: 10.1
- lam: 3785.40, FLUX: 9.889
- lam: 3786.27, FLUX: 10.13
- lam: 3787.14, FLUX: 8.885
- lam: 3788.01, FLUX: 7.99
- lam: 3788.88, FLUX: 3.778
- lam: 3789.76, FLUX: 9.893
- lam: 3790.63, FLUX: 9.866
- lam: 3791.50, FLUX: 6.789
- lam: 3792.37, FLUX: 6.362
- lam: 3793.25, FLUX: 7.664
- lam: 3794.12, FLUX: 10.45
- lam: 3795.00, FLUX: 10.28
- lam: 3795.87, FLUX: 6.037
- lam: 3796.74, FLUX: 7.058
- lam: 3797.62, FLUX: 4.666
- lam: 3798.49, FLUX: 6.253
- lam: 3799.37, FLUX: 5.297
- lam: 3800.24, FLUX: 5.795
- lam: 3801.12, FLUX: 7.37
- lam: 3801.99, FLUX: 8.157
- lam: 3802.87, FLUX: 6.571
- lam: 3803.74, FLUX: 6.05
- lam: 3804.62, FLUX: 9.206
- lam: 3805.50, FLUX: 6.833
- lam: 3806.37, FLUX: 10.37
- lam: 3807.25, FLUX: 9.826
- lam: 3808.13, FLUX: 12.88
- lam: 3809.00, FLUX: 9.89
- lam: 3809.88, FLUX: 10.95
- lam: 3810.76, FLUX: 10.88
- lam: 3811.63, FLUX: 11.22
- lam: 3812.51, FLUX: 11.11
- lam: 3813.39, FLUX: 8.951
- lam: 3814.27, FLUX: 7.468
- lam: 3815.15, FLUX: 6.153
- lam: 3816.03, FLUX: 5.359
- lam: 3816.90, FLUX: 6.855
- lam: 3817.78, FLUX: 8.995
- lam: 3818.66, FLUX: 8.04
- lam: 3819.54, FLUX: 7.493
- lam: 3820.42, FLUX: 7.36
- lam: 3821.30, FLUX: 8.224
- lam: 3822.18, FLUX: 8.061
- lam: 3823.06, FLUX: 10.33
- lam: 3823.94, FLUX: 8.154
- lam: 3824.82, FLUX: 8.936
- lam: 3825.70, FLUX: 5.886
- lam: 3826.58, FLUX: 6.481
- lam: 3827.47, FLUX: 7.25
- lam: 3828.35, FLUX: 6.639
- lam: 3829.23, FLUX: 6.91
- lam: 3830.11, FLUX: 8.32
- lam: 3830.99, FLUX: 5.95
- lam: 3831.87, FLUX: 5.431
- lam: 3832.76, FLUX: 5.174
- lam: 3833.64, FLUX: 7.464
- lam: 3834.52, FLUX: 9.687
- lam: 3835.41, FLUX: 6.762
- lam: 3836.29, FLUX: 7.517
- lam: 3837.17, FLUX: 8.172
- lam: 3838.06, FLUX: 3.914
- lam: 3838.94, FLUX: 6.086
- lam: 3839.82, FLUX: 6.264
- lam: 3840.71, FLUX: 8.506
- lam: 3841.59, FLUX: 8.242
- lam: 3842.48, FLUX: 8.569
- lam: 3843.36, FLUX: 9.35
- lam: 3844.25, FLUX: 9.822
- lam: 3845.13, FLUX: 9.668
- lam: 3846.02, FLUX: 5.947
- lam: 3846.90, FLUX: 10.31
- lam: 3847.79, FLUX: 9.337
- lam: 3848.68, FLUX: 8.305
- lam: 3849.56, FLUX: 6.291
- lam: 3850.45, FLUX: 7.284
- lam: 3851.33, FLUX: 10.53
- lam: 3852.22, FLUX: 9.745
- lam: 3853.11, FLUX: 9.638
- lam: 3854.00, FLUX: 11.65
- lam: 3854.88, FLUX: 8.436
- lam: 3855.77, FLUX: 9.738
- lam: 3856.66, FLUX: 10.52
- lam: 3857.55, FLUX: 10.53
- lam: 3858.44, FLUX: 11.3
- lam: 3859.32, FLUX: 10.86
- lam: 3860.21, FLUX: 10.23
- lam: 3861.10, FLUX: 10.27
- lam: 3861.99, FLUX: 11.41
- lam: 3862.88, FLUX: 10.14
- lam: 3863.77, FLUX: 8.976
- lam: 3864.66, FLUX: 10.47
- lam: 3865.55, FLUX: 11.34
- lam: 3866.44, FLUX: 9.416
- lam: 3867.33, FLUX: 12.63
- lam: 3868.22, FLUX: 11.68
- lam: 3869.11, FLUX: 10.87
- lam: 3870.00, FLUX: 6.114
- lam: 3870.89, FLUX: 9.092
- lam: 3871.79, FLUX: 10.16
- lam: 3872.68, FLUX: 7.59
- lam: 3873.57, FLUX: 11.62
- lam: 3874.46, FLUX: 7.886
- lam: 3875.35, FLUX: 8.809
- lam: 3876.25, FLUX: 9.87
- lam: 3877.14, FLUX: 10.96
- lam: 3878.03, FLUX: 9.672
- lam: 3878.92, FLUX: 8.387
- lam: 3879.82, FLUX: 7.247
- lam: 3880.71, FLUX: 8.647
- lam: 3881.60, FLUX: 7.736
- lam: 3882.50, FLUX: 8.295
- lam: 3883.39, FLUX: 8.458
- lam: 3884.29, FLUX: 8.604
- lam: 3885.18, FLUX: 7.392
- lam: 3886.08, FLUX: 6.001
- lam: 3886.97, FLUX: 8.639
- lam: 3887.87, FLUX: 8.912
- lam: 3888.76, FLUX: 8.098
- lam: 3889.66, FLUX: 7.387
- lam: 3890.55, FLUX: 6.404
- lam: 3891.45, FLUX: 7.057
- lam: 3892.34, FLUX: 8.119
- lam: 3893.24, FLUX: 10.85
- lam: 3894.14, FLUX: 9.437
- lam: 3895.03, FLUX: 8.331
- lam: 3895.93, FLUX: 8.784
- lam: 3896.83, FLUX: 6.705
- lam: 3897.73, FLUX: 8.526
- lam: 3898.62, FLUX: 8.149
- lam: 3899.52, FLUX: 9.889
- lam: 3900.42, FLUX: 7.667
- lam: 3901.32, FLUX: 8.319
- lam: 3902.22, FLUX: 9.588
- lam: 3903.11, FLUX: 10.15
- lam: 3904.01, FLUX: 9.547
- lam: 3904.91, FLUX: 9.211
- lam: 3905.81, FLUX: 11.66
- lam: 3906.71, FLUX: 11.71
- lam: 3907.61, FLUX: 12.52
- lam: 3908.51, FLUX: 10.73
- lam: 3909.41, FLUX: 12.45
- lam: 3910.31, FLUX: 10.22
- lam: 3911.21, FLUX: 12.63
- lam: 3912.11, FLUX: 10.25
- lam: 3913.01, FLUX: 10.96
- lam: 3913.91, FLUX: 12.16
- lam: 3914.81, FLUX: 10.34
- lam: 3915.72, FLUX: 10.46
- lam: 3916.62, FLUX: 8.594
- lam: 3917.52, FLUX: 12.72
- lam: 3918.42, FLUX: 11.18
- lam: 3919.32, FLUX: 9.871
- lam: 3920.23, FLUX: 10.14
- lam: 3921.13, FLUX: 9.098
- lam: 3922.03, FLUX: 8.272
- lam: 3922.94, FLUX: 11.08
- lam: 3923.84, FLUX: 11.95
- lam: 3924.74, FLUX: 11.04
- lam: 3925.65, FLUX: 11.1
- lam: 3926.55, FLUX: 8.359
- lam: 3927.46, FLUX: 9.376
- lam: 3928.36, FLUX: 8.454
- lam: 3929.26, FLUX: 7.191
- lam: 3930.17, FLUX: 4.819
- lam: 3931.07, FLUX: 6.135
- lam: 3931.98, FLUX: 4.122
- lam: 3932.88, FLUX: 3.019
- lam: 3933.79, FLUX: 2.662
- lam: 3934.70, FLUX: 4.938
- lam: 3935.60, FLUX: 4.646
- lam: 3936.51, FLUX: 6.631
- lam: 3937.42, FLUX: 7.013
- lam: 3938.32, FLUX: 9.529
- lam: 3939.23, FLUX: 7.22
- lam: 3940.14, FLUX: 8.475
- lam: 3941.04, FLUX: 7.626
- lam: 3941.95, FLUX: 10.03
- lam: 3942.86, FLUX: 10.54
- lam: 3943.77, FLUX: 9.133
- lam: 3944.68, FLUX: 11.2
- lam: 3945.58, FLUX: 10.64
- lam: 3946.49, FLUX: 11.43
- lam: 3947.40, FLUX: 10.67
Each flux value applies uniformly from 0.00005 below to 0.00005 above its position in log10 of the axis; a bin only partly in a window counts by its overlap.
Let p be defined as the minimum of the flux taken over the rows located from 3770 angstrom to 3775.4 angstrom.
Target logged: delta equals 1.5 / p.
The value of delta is 0.22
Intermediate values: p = 6.748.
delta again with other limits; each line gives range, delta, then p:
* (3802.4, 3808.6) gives 0.25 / 6.05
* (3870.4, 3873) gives 0.20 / 7.59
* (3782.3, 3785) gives 0.17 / 8.939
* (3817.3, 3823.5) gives 0.20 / 7.36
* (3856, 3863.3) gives 0.15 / 10.14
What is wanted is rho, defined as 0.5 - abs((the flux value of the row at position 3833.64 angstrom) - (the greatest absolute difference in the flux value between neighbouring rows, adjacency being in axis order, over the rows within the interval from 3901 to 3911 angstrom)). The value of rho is -4.5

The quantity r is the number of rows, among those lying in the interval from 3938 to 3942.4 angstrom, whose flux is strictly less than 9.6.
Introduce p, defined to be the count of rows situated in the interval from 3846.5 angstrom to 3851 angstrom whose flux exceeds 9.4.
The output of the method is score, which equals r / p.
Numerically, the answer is 4.0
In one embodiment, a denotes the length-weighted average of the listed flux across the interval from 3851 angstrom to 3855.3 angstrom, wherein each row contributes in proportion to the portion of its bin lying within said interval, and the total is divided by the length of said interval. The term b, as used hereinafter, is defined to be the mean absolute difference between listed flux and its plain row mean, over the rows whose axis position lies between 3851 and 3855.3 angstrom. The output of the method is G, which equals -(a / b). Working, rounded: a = 10.0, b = 0.9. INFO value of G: -11.5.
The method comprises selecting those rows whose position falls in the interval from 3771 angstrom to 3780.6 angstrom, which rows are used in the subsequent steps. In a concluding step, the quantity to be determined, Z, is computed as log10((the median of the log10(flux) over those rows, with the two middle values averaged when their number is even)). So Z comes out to -0.043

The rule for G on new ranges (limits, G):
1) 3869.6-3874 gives -5.4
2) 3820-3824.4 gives -11.1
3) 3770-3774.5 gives -6.1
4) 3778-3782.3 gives -5.9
